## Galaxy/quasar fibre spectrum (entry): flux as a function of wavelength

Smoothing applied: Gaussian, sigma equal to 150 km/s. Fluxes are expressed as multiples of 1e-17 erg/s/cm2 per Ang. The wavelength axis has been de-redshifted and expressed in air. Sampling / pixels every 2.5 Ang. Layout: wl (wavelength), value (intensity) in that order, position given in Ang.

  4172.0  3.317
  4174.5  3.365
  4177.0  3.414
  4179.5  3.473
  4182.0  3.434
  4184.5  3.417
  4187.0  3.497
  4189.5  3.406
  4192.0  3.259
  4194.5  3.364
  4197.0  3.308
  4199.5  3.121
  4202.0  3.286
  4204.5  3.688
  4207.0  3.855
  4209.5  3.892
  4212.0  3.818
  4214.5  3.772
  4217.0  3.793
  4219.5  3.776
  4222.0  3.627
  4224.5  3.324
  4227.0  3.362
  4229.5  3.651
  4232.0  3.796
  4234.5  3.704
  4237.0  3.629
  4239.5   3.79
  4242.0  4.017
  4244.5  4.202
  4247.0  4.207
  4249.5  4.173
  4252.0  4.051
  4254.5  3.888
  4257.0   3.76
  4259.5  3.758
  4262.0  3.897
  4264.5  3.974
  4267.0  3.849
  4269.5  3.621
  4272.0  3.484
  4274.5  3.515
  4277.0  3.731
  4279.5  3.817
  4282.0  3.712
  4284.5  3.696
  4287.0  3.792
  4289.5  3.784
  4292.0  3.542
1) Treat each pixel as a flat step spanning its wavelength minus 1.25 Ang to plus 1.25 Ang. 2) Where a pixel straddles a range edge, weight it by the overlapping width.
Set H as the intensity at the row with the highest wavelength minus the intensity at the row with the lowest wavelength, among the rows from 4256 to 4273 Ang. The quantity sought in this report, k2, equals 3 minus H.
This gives 3.28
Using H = -0.3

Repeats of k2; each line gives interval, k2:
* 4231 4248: 2.59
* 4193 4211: 2.47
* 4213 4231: 3.12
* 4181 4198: 3.13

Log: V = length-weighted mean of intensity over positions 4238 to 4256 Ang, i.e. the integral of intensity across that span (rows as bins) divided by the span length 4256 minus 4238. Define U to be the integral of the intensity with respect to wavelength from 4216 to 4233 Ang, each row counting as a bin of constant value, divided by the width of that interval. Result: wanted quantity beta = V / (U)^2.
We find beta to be 0.309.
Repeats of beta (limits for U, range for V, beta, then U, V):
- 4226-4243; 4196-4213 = 0.259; 3.71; 3.57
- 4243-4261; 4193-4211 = 0.218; 4.00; 3.50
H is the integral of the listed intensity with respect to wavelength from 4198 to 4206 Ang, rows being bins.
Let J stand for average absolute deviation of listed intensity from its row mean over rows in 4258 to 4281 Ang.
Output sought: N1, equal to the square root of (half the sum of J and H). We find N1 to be 3.7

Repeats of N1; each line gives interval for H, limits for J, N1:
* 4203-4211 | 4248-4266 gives 3.9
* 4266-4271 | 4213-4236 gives 3.1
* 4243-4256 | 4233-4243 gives 5.2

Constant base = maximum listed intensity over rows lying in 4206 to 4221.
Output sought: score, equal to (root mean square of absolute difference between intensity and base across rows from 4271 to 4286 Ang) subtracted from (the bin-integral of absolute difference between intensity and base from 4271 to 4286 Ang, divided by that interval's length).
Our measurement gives -0.034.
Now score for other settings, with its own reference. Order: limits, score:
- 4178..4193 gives -0.009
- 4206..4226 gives -0.068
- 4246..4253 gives -0.008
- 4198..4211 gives -0.124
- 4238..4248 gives -0.024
